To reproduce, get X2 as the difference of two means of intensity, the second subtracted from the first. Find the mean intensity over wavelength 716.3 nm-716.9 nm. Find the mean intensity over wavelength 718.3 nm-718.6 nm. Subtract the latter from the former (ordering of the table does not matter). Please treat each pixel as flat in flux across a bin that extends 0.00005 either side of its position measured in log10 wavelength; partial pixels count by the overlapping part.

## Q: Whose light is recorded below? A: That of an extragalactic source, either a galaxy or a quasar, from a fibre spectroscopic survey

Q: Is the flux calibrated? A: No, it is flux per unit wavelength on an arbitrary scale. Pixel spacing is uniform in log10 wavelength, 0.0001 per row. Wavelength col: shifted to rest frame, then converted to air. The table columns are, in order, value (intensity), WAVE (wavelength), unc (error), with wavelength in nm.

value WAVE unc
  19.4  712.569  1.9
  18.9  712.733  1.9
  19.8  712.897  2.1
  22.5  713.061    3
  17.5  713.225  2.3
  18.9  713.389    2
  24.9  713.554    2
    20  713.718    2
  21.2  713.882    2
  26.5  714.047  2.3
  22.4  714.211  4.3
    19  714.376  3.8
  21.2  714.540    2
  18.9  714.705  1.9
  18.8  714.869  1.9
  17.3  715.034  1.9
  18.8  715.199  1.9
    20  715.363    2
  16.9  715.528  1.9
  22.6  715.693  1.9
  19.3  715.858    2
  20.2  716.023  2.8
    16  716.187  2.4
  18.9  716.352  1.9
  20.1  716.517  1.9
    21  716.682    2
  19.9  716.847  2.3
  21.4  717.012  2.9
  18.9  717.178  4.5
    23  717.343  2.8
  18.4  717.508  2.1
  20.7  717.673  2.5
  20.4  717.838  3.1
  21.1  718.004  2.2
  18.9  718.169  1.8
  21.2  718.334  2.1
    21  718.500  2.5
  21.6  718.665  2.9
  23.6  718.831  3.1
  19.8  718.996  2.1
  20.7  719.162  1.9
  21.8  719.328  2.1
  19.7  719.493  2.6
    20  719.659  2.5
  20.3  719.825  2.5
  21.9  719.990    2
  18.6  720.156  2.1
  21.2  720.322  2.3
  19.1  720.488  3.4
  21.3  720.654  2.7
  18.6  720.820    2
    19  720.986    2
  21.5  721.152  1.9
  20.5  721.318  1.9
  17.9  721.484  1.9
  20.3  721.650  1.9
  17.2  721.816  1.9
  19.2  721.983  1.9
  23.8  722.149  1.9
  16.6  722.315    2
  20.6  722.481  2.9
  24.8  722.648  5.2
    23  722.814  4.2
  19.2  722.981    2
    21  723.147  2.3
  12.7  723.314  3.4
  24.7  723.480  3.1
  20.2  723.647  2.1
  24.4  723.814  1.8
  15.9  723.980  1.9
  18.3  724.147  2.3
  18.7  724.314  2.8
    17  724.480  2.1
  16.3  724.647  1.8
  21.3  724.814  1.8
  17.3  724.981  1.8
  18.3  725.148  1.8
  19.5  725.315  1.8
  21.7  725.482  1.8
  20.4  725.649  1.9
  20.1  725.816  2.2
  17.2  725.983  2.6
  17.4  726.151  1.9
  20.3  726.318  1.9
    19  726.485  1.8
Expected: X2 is -1.1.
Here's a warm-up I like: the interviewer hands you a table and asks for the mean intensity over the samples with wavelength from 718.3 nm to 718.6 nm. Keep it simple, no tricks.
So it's 21.1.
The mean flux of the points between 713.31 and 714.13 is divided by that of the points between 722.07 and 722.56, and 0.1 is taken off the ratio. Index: 0.997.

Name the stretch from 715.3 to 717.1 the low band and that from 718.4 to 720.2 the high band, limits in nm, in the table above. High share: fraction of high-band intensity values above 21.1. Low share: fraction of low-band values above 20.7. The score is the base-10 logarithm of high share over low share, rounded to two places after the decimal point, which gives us 0.12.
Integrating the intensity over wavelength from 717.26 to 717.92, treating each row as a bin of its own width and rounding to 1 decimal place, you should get 13.6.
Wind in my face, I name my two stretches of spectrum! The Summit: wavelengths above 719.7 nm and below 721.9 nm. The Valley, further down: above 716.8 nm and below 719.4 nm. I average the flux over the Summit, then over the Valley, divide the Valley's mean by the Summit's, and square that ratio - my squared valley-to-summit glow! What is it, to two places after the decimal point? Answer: 1.10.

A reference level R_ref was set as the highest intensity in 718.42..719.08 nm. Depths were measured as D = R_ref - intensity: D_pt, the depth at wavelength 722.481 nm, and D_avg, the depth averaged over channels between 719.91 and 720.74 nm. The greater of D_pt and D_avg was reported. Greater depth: 3.2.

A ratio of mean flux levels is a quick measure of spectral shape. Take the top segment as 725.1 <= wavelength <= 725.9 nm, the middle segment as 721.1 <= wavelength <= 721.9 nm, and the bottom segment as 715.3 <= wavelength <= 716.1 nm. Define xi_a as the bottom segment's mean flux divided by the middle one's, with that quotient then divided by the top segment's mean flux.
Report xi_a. 0.0508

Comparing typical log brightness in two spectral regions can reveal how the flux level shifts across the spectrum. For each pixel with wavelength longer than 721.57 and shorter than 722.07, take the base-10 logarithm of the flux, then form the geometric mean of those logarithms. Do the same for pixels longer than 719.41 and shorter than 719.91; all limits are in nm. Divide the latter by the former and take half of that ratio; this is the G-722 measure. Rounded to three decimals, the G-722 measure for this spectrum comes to 0.510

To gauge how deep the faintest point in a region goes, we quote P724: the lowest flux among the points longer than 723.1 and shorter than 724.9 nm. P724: 12.7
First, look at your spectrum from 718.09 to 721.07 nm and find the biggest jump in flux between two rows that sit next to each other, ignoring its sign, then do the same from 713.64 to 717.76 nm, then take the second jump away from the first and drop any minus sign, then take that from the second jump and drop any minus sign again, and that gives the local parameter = 3.8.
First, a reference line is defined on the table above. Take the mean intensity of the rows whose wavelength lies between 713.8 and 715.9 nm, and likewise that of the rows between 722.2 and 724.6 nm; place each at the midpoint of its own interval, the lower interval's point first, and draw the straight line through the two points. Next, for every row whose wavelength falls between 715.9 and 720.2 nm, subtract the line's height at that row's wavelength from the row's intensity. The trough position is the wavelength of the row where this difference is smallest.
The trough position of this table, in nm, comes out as 716.187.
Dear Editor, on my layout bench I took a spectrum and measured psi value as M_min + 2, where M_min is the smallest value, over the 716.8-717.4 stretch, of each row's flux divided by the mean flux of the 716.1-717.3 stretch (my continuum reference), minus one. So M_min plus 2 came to 1.97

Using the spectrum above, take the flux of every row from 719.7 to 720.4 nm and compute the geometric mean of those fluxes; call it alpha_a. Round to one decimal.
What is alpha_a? 20.5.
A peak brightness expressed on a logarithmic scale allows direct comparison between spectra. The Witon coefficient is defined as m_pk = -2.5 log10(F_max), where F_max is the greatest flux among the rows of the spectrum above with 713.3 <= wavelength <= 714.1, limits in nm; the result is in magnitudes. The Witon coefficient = -3.56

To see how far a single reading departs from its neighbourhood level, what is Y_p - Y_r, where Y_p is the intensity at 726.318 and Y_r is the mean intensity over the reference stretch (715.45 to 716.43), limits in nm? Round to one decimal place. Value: 1.3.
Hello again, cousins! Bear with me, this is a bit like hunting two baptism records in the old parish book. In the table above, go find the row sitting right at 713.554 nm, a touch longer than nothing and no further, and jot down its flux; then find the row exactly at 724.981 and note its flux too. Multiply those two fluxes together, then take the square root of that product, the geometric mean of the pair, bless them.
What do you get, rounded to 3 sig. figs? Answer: 20.8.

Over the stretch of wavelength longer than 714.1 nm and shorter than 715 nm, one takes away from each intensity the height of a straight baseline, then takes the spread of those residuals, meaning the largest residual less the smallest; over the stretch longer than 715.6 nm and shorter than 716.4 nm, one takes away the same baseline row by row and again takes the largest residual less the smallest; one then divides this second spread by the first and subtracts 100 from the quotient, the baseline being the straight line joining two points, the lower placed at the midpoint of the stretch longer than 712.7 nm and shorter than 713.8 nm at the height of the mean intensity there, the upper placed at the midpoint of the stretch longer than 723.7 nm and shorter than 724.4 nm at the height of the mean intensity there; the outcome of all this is -98.1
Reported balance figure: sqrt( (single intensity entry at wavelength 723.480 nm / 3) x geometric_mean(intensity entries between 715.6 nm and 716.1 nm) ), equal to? 13.0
